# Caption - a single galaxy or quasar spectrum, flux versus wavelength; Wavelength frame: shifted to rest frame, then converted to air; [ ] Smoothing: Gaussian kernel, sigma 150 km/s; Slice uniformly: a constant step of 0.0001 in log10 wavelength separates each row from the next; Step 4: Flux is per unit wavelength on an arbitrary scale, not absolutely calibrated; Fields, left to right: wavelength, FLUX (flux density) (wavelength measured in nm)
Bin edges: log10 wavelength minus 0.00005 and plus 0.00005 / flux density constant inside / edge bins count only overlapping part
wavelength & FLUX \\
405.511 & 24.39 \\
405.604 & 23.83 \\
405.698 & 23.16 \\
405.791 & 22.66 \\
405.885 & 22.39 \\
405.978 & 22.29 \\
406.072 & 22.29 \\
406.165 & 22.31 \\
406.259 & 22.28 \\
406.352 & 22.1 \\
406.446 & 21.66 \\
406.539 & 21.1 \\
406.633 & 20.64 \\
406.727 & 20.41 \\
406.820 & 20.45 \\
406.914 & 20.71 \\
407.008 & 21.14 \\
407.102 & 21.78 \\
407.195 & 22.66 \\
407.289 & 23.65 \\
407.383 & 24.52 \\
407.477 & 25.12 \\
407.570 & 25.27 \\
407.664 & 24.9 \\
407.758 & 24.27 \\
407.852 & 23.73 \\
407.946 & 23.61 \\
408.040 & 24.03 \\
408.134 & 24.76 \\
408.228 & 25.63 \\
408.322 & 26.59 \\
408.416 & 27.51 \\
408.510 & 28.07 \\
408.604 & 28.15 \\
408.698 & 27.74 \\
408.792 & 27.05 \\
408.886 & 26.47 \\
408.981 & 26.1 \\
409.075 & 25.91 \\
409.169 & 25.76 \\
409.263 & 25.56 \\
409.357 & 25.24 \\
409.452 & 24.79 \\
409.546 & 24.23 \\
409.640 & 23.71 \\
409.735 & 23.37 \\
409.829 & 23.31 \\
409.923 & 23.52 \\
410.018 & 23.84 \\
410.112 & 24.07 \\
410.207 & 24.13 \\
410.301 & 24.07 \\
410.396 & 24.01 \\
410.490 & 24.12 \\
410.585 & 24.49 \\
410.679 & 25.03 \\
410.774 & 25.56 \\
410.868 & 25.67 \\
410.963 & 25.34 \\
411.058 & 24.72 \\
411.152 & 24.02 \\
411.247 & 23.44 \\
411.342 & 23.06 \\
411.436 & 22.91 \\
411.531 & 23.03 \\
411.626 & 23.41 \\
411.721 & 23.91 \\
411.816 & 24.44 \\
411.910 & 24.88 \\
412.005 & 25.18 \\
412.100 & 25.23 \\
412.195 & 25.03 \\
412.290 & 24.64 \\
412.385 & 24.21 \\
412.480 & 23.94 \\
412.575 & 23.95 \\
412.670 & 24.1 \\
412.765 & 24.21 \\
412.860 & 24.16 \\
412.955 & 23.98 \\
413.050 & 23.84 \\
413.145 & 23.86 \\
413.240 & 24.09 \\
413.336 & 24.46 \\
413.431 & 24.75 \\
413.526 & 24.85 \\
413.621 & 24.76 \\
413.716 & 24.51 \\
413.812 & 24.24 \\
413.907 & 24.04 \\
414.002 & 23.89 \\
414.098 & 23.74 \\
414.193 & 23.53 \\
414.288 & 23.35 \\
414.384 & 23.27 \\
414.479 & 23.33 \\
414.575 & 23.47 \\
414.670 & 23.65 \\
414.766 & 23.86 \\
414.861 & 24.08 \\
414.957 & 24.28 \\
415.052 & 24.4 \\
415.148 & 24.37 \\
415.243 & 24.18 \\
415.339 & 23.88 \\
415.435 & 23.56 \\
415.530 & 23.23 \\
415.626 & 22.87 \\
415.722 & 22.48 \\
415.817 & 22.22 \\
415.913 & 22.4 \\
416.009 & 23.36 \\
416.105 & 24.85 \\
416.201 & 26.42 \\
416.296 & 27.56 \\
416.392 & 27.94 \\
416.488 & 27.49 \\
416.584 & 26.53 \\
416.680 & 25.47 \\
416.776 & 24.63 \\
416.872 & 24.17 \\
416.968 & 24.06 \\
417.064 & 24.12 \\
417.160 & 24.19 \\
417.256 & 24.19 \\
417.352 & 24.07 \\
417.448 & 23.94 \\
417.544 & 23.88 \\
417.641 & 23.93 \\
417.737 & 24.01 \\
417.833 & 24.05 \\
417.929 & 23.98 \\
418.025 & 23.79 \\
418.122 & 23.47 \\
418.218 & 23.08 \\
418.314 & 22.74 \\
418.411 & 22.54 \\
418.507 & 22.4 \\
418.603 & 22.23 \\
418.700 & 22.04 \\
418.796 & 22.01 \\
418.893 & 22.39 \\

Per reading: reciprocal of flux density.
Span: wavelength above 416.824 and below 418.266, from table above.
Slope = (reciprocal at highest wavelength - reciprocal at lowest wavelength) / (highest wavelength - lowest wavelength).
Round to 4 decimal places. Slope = 0.0015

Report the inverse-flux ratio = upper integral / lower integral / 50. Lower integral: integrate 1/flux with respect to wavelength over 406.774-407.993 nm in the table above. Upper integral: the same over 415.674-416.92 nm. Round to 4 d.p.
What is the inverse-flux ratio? 0.0190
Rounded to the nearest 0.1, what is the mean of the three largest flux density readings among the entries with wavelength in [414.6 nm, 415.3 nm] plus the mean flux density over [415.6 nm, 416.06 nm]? 47.0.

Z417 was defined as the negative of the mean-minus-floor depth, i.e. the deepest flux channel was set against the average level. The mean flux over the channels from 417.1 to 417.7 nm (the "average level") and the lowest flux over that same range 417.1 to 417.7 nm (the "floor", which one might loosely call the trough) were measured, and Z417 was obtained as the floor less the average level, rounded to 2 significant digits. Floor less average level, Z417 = -0.15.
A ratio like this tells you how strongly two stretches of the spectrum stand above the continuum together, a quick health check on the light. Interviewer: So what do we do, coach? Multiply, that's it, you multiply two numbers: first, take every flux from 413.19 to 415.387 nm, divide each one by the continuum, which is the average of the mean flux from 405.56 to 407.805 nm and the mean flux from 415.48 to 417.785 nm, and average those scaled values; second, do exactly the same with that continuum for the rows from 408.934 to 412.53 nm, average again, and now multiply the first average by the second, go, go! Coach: 1.06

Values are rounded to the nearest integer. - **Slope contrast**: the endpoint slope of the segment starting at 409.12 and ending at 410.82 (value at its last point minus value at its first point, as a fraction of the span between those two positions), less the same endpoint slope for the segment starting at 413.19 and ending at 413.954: 0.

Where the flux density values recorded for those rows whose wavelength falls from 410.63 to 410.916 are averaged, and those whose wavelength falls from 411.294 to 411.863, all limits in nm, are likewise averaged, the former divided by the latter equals 1.08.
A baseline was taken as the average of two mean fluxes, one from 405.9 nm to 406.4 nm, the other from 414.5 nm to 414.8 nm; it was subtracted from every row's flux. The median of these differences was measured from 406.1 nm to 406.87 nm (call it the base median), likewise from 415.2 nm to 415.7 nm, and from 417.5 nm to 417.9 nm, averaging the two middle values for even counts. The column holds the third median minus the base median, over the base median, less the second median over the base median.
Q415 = -1.3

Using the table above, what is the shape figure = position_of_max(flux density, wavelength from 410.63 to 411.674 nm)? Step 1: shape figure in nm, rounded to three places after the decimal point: 410.868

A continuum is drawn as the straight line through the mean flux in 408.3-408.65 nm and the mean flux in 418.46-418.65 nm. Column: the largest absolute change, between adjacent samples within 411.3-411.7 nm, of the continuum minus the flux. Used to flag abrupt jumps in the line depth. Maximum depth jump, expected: 0.43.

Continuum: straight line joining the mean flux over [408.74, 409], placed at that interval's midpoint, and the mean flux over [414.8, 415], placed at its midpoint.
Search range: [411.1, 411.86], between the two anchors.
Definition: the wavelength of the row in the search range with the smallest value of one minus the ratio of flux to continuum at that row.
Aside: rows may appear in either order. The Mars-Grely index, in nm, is 411.816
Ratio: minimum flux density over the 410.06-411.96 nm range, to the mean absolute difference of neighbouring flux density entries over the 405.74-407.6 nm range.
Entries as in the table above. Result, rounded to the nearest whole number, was 61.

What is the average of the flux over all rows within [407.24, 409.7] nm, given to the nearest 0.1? 25.5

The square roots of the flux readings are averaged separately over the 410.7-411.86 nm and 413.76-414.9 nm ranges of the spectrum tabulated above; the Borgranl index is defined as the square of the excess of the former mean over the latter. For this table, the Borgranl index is 0.0018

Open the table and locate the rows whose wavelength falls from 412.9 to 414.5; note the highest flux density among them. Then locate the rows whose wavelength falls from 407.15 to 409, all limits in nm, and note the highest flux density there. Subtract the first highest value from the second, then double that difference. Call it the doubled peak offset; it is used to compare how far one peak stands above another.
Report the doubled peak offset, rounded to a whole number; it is 7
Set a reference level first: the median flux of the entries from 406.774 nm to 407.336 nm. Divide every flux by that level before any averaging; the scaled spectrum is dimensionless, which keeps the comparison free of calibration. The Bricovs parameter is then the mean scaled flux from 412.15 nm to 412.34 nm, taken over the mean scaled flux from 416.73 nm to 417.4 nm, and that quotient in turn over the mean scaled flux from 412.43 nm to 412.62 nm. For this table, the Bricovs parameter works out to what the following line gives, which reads 0.92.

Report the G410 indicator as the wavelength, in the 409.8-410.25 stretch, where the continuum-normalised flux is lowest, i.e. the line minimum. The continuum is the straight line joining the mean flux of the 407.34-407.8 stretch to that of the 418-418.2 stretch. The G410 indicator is 409.829 nm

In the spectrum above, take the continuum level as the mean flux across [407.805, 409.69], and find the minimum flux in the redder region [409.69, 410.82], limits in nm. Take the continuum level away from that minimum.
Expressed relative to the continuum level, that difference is -0.094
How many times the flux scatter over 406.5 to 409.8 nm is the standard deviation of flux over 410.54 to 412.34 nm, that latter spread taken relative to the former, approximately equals 0.40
